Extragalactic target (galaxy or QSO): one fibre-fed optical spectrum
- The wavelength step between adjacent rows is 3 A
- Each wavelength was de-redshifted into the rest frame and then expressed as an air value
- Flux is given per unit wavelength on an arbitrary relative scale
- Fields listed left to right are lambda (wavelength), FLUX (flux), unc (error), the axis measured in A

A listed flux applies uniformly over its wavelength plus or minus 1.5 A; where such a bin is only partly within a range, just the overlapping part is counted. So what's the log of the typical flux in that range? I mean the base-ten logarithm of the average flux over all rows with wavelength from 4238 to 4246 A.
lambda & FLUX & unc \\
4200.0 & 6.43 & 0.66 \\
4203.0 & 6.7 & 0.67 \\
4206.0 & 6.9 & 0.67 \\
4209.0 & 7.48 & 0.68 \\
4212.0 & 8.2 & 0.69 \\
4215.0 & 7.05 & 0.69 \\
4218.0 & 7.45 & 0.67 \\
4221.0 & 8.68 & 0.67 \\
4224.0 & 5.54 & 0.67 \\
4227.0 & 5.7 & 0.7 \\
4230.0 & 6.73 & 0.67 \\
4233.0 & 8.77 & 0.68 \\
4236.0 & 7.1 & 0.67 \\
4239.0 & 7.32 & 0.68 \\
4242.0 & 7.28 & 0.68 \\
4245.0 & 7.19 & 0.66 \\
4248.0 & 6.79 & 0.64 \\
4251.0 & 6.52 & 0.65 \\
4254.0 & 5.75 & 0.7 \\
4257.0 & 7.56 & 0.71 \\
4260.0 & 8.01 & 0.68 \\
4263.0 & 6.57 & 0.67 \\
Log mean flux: 0.861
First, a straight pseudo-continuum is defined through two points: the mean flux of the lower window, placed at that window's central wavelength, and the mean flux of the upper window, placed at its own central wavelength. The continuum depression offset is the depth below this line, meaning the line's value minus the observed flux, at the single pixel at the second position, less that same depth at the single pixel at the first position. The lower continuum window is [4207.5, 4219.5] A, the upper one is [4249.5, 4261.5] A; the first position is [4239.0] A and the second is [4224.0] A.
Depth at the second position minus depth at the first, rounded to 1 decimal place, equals 2.0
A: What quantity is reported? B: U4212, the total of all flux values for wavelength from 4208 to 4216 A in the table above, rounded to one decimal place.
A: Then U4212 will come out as 22.7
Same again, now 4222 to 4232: 18.0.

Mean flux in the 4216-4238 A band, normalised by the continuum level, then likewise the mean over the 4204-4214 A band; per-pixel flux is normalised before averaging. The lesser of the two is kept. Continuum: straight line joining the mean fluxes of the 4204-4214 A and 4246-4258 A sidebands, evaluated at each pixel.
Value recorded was 1.00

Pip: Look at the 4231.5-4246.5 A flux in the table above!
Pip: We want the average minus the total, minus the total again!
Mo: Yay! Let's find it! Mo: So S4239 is -68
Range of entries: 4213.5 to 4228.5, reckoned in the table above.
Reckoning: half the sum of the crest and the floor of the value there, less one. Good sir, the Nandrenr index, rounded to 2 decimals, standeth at 6.11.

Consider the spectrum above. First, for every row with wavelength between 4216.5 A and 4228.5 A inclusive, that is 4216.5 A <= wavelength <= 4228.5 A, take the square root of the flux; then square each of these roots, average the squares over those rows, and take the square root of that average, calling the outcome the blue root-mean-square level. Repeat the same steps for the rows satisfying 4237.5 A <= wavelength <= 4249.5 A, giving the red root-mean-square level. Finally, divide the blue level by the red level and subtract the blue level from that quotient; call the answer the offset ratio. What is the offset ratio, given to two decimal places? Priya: -1.64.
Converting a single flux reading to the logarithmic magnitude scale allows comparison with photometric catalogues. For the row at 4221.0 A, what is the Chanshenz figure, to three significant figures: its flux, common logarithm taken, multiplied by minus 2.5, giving -2.35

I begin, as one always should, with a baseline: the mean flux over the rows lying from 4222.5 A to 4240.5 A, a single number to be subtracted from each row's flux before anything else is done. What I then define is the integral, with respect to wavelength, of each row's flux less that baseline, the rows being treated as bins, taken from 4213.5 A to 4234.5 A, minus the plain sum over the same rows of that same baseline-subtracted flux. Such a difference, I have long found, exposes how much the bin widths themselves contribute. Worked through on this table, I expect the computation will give 3.80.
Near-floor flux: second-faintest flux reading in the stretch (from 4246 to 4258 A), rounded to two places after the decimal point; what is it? 6.52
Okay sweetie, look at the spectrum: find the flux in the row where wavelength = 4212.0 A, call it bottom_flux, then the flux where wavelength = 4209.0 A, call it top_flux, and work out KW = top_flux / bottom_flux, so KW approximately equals 0.91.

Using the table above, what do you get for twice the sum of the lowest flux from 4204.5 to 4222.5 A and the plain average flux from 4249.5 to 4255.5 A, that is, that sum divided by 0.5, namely 26.1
